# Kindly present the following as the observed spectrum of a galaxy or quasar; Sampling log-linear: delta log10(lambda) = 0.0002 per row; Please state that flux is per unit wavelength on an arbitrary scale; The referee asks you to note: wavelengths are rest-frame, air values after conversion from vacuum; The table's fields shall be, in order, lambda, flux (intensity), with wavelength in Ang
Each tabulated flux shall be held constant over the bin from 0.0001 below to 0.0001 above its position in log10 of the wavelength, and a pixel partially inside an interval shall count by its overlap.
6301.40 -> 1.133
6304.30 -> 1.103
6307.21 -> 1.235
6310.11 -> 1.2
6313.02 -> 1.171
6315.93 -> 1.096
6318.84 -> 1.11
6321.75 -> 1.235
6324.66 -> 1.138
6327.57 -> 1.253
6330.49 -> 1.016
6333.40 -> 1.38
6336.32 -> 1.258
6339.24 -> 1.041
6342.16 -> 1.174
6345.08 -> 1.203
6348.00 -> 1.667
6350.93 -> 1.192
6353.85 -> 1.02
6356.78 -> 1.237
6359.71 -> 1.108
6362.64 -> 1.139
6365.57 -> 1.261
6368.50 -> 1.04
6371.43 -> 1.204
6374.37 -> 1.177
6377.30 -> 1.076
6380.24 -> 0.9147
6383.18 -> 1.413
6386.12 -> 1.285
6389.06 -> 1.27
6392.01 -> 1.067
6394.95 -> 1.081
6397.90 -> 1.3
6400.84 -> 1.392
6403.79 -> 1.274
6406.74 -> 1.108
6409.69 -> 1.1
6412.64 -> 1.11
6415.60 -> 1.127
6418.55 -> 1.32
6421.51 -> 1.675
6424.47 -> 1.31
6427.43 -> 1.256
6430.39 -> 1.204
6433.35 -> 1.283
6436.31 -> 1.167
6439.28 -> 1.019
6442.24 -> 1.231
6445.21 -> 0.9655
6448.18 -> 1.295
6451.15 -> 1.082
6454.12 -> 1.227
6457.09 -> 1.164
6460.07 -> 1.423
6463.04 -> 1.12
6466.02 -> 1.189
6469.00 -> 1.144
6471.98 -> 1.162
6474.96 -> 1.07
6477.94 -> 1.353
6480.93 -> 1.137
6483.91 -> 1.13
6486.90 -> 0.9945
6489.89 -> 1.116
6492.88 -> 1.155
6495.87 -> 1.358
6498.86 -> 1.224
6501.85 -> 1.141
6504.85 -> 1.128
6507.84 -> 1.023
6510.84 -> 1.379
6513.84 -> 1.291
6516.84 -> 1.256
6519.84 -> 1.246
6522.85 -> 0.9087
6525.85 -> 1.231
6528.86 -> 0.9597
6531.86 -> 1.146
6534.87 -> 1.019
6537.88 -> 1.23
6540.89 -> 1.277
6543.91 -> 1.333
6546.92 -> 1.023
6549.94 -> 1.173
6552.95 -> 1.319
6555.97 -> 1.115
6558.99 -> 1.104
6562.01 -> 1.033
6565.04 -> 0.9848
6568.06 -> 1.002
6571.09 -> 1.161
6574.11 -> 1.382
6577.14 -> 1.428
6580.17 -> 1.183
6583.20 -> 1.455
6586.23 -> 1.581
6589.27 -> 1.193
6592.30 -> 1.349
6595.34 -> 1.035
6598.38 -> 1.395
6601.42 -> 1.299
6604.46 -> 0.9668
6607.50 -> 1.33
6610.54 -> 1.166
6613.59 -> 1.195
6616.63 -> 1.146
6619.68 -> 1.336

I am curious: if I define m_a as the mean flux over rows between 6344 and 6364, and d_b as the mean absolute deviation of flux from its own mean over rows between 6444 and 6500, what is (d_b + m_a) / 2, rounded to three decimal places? 0.657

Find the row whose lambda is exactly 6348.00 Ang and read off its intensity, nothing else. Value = 1.667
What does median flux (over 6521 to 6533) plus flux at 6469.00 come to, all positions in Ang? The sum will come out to 2.2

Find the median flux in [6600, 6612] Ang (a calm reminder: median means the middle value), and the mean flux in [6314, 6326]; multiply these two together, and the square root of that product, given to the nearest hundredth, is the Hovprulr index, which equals 1.19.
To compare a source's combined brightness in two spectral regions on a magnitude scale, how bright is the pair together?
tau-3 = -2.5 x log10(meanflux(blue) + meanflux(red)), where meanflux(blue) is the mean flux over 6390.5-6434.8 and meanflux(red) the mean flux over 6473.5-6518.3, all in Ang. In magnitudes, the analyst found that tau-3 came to -0.961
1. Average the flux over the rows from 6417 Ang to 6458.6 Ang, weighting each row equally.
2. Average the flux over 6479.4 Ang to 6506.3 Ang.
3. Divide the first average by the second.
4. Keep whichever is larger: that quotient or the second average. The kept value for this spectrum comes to 1.15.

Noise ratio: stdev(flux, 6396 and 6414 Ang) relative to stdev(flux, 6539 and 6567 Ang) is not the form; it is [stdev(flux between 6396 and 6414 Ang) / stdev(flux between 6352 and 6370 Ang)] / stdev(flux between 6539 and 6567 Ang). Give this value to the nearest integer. 10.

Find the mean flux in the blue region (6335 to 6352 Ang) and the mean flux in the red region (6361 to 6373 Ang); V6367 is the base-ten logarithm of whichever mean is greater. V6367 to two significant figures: 0.099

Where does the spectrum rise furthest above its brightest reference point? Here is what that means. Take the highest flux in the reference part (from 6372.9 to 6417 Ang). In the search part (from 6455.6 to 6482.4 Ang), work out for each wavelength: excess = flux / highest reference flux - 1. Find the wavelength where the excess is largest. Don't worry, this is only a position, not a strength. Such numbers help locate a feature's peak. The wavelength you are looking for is 6460.07 Ang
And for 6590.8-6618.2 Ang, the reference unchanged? 6598.38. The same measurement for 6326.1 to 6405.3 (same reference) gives 6348.00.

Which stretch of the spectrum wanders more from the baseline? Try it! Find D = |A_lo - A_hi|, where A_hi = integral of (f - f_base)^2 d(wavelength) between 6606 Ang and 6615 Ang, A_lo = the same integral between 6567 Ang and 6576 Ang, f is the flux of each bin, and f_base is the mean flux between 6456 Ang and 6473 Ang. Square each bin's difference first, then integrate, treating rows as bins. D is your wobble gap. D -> 0.17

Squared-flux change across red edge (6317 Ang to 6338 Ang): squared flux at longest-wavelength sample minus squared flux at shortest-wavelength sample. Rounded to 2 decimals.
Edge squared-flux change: 0.35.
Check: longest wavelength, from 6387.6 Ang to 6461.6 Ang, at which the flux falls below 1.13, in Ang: 6451.15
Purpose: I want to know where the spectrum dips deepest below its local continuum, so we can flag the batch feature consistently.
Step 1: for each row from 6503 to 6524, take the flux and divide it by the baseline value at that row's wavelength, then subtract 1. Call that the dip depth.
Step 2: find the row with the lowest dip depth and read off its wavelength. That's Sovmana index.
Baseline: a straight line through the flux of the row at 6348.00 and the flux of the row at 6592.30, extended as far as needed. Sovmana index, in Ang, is 6522.85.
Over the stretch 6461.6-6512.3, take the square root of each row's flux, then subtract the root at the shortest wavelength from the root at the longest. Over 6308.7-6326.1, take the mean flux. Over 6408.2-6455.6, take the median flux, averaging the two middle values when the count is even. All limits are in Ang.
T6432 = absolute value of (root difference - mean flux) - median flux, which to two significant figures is -0.17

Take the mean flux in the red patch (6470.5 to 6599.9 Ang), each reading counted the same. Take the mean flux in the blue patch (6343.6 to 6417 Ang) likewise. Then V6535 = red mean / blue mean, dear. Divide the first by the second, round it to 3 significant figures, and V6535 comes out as 1.00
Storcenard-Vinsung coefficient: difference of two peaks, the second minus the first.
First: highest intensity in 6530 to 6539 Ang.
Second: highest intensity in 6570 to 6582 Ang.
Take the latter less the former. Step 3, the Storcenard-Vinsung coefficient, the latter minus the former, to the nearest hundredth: 0.20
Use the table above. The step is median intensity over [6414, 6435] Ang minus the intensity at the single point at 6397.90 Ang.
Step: -0.017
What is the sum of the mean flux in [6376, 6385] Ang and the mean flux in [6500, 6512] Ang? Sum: 2.30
